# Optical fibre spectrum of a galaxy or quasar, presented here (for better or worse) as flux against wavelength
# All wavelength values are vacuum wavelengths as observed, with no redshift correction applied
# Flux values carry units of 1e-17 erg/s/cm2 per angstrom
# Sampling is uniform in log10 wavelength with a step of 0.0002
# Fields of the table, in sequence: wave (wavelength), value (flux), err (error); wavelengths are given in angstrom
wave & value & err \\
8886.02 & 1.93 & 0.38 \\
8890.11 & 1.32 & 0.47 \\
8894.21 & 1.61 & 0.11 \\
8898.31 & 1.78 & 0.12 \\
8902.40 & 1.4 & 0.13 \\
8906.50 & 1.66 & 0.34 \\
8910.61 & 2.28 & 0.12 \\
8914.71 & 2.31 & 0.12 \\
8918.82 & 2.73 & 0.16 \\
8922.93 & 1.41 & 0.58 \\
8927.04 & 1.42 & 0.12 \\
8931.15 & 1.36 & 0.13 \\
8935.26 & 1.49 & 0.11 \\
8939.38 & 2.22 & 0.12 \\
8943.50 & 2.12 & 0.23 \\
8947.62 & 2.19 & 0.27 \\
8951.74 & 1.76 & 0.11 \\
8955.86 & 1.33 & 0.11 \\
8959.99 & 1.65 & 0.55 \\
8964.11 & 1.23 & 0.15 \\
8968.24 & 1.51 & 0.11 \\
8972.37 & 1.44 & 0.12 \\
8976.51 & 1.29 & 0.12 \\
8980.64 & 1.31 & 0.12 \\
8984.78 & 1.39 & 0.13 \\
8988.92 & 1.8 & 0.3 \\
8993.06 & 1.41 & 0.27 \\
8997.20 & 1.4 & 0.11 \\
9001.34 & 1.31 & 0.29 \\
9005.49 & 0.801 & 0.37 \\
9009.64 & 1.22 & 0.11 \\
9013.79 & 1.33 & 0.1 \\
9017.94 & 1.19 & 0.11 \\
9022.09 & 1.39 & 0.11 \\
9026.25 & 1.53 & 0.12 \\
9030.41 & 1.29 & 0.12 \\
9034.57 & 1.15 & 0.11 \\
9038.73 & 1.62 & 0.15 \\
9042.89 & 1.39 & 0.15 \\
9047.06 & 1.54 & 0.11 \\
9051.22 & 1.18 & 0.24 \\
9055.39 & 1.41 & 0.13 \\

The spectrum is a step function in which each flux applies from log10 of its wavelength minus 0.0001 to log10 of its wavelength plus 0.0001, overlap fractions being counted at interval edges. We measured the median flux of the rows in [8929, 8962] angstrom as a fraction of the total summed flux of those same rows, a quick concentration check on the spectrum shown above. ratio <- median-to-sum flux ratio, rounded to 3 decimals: 0.121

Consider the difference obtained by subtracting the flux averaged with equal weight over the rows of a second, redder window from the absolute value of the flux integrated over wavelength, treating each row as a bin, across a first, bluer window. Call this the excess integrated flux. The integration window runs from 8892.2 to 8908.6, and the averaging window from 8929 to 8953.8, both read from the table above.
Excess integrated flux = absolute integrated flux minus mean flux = 25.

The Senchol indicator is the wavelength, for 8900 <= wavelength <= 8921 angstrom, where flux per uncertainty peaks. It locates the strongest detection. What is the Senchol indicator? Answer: 8914.71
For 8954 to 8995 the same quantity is 8968.24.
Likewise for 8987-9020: 9013.79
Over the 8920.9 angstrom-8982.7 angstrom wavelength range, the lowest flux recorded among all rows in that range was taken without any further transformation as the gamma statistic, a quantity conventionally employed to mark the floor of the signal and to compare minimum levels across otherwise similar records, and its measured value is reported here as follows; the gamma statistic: 1.23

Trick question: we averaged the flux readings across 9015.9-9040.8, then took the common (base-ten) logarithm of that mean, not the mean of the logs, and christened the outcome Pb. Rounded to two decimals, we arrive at 0.13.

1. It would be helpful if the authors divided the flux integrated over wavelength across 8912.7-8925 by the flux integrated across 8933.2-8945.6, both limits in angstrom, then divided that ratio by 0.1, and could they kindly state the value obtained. 11.0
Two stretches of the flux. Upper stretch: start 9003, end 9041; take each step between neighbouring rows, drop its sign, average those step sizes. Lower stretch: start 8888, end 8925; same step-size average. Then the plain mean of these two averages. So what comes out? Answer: 0.334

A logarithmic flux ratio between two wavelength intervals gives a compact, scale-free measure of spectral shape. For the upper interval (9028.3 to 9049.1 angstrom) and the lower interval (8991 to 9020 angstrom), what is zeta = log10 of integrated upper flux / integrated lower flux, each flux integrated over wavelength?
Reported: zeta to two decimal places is -0.09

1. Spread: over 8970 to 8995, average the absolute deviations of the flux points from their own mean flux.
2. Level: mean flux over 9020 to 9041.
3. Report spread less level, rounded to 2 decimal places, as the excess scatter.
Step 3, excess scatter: -1.28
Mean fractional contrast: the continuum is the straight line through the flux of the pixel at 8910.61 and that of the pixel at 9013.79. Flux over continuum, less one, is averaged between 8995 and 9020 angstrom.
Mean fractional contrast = -0.13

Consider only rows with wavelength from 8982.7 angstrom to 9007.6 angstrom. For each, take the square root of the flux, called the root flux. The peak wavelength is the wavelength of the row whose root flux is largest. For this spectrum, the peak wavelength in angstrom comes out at 8988.92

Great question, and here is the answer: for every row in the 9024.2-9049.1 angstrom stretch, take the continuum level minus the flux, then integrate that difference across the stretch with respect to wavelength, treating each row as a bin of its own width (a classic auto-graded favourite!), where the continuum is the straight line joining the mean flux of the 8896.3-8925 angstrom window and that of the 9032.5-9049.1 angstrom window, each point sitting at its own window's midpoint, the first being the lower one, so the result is 0.5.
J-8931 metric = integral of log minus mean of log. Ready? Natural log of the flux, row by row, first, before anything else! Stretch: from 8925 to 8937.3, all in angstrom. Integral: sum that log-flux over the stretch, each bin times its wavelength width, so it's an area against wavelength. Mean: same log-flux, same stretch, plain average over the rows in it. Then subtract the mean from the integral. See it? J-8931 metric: 4.0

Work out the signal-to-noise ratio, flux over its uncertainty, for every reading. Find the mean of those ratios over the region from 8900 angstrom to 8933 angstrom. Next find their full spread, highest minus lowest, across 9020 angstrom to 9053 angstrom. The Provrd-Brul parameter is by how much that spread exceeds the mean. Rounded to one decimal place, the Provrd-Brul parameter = -2.9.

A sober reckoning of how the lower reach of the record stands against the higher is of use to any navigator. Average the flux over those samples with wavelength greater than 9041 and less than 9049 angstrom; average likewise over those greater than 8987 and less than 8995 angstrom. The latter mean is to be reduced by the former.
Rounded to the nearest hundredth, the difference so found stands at 0.14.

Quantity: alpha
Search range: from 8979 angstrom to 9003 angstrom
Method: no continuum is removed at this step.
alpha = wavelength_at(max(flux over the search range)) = 8988.92 angstrom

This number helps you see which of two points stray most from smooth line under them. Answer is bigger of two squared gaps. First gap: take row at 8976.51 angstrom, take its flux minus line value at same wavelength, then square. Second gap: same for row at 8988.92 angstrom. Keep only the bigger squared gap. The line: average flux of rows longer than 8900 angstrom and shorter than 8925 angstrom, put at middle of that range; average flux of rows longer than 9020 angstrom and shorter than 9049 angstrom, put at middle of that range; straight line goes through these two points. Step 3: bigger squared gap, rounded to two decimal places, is 0.15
